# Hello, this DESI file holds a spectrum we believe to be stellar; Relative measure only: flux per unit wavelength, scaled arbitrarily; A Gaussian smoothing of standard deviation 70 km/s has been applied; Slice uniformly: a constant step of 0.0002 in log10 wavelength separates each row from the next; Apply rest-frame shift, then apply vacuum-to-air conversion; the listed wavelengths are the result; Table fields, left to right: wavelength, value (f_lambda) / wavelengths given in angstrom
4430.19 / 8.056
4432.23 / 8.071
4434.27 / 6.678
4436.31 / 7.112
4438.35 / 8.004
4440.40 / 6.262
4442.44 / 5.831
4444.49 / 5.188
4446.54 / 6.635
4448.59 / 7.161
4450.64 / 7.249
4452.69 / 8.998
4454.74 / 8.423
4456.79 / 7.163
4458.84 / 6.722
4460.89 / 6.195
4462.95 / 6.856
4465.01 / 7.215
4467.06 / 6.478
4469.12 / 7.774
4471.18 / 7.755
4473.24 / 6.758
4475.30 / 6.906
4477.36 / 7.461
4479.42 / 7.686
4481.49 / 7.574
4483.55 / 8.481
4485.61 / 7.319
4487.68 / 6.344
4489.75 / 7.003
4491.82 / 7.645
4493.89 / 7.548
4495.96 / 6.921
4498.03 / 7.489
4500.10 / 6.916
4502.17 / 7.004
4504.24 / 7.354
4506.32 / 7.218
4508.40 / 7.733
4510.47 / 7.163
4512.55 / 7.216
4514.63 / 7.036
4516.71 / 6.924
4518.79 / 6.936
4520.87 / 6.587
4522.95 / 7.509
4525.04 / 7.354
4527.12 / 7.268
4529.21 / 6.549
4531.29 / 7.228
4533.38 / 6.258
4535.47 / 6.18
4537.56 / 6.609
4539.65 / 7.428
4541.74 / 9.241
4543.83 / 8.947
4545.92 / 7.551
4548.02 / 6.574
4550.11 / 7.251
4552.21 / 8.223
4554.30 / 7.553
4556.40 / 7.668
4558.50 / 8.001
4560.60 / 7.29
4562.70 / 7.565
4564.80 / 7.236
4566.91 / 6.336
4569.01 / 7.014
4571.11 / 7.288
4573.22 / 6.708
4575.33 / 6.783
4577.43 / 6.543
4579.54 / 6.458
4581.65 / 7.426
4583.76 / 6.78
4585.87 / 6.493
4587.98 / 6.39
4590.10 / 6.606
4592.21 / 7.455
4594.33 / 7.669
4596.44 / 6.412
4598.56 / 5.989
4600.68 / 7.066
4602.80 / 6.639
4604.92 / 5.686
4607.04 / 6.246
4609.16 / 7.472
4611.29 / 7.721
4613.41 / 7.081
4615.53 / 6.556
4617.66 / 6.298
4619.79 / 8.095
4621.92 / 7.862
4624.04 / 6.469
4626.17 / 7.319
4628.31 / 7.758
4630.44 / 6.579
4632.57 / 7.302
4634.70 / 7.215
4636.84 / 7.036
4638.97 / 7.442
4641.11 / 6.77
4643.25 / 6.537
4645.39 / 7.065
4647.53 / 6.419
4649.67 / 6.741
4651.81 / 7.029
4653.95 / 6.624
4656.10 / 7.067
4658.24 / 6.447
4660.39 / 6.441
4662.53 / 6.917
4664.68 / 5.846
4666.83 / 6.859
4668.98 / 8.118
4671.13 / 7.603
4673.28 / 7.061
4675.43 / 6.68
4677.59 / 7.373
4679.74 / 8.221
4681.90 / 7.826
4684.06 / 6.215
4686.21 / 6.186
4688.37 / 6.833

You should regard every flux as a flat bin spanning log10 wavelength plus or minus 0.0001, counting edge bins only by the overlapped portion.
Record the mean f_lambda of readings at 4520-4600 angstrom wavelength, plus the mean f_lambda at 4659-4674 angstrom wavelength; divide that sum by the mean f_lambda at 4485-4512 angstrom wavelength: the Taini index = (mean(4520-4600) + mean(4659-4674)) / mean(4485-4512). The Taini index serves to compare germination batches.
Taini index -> 1.96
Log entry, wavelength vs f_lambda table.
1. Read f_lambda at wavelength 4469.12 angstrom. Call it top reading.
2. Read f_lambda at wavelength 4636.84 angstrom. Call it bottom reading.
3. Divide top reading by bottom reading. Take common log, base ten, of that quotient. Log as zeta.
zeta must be 0.04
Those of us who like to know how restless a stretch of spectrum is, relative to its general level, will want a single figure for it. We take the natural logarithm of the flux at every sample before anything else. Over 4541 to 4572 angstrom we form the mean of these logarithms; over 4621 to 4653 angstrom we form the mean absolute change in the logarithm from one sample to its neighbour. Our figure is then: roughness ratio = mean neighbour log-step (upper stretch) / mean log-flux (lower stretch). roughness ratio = 0.040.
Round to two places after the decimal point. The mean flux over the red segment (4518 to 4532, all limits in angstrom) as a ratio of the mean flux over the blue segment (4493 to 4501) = 0.98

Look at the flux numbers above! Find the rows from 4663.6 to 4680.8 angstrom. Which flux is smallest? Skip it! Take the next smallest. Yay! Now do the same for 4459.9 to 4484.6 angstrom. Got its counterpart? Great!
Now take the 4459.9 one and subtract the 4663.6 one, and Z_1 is -0.20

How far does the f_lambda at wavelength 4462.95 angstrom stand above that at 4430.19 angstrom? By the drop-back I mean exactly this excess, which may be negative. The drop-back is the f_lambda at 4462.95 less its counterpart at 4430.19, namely -1.20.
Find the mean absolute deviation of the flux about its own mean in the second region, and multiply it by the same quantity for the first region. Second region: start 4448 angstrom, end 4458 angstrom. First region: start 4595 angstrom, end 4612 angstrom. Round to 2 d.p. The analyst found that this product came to 0.42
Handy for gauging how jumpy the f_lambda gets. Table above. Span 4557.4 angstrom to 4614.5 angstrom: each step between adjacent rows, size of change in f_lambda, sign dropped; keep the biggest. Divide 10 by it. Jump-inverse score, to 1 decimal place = 8.0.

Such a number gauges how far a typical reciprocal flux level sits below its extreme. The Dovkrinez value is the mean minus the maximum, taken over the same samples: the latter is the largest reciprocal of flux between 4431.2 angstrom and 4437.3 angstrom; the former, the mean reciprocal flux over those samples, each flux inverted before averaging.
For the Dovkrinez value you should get -0.012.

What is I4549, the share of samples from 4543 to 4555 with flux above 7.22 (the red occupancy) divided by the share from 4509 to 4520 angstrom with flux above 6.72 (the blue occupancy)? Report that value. 0.83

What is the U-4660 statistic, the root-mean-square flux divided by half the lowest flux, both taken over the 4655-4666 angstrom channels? 2.24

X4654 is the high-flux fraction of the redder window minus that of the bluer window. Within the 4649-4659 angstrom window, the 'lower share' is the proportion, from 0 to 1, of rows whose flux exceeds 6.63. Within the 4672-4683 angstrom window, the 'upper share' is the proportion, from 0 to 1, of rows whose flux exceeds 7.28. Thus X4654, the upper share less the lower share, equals 0.0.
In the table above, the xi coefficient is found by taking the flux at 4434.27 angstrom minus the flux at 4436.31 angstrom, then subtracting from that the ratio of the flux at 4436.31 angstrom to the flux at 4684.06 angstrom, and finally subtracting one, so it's -2.6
